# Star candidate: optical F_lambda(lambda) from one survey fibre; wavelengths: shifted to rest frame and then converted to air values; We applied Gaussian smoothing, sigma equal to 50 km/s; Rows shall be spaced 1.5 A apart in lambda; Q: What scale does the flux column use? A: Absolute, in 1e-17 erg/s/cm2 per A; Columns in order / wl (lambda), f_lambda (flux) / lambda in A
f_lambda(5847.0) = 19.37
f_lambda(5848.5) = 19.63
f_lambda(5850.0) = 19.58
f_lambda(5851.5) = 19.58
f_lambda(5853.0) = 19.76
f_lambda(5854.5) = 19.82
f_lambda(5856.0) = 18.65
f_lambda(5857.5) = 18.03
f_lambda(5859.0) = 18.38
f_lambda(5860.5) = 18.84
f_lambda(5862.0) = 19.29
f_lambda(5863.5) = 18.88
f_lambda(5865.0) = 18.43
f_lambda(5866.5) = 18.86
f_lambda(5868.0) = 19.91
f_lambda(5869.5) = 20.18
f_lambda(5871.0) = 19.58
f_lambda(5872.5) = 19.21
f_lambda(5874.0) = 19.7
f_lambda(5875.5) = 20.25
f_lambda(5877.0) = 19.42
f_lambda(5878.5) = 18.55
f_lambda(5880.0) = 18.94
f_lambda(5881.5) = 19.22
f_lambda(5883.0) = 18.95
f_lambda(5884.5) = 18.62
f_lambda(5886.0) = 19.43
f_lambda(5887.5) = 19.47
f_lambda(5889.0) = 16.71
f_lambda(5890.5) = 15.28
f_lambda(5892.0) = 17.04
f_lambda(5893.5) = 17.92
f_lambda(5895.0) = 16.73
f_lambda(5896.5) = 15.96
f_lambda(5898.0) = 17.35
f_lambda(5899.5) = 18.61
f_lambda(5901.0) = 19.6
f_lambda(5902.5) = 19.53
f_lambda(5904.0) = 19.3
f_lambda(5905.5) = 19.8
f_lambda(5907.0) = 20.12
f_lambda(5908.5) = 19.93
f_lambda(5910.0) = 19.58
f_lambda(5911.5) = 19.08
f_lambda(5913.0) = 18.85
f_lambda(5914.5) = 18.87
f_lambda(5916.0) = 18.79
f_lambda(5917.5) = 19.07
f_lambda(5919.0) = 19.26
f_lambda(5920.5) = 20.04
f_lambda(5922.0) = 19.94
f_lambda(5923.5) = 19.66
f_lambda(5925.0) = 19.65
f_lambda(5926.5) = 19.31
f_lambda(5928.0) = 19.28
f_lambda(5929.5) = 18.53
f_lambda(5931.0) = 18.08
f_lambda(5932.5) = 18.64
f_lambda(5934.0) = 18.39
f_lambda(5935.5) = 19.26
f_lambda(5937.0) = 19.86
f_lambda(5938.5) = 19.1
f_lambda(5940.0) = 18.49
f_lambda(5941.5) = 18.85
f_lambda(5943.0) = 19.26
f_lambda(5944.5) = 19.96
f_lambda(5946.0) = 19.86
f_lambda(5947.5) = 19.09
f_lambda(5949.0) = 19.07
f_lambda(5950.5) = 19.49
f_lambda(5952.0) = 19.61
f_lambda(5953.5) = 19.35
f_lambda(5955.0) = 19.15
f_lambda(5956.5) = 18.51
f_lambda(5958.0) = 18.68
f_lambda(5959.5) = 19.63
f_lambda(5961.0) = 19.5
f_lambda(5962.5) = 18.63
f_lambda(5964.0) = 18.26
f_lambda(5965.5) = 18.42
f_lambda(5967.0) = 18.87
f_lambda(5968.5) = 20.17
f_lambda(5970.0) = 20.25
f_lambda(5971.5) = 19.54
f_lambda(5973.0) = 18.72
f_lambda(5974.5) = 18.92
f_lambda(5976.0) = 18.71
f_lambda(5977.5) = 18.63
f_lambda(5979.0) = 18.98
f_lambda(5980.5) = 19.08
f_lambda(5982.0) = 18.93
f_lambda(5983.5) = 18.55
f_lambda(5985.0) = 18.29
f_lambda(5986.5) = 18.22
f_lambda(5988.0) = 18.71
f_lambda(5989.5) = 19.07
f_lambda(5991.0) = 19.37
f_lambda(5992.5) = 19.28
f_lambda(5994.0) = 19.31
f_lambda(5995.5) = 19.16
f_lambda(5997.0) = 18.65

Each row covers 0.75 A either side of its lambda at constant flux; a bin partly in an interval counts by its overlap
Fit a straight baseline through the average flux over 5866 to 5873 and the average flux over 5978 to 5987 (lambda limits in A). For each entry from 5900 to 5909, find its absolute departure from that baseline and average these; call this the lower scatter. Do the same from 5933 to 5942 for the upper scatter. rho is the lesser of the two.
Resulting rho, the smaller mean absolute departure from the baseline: 0.41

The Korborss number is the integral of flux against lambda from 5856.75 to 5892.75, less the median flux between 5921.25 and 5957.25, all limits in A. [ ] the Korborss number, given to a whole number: 657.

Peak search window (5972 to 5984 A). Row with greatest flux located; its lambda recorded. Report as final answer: 5980.5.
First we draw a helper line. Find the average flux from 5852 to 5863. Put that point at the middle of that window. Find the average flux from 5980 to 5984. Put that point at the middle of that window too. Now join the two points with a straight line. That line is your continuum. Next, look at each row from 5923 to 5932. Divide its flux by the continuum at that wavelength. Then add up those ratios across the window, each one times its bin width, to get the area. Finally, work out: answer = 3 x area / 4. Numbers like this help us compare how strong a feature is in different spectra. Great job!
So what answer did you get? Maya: 6.8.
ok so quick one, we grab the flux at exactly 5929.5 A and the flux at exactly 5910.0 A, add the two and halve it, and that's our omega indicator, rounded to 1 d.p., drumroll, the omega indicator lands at 19.1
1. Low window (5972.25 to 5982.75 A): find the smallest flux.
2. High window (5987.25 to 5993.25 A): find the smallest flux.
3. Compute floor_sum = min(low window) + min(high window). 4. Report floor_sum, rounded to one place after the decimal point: 37.3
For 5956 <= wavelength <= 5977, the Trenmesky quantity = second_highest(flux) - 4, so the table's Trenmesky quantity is 16.2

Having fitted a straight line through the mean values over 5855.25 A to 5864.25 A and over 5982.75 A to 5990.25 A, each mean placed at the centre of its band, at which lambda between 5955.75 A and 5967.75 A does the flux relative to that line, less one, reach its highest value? 5959.5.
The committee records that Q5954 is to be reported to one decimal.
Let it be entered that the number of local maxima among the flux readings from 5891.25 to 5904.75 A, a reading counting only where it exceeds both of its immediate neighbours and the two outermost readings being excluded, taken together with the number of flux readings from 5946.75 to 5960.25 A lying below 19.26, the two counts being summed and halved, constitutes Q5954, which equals 3.5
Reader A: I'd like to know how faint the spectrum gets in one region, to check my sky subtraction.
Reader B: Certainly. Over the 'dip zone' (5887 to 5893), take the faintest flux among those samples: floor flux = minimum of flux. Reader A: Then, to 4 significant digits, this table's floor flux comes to 15.28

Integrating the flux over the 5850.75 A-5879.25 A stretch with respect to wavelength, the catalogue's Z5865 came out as 548.0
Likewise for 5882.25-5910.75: 524.9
